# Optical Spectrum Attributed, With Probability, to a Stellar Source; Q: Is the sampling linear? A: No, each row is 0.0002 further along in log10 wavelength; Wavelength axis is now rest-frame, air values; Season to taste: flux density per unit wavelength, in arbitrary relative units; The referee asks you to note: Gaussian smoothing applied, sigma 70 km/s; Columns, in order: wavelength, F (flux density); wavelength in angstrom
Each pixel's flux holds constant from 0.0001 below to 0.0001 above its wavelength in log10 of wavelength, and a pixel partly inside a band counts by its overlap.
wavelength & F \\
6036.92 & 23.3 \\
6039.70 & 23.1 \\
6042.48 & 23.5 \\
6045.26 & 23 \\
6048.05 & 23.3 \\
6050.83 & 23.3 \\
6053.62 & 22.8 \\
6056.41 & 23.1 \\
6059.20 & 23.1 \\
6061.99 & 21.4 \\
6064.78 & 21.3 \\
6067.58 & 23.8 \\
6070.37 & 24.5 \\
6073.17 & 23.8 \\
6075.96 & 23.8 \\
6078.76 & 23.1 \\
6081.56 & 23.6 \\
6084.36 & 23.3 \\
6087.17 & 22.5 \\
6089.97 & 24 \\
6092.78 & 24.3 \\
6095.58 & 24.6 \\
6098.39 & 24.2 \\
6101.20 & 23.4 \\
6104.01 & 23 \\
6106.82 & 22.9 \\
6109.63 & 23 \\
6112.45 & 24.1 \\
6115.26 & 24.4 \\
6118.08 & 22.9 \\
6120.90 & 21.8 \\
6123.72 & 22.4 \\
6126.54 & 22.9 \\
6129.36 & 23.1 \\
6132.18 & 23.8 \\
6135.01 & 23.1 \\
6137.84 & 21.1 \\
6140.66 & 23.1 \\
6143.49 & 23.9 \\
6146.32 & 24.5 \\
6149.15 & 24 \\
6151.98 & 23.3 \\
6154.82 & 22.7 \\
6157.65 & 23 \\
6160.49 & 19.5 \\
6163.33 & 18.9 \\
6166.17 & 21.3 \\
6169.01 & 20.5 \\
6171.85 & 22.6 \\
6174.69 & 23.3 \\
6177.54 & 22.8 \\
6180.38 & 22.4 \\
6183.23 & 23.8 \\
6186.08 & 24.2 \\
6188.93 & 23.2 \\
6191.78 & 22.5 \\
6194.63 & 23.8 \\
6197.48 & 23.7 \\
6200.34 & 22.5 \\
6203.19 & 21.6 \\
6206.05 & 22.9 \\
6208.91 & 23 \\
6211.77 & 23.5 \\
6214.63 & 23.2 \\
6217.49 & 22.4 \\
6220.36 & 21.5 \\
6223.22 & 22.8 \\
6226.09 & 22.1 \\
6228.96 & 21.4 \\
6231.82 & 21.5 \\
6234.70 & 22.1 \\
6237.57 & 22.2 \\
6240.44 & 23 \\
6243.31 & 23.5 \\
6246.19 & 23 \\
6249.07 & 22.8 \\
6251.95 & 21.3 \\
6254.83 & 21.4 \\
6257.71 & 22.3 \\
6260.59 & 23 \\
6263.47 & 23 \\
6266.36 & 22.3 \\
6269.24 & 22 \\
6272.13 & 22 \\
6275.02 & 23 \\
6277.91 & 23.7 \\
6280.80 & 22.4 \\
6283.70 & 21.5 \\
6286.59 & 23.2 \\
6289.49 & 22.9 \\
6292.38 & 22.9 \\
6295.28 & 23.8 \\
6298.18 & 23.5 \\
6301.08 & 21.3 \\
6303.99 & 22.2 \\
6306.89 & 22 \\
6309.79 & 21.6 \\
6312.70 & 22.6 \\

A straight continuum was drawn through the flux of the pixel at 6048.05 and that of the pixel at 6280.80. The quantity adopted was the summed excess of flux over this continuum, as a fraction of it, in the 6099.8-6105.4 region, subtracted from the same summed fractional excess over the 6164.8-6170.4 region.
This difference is -0.2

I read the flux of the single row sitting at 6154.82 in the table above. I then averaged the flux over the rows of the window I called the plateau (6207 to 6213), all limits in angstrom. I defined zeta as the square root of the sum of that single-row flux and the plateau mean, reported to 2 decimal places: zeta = 6.78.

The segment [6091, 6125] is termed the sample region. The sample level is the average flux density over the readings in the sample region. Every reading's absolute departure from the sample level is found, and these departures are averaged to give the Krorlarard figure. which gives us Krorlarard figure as 0.75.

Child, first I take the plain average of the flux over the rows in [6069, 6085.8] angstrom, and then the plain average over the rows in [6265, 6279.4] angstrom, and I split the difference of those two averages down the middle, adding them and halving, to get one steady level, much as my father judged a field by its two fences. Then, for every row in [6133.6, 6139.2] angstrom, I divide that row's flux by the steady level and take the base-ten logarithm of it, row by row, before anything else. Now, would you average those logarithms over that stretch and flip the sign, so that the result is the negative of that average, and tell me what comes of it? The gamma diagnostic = 0.020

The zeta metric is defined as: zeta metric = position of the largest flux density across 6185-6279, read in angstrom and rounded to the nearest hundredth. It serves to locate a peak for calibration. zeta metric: 6186.08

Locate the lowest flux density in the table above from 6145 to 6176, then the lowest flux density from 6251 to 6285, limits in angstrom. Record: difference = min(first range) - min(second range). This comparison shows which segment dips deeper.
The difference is -2.4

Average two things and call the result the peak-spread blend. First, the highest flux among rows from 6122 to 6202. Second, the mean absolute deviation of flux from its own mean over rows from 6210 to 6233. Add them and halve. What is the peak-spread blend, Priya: 12.6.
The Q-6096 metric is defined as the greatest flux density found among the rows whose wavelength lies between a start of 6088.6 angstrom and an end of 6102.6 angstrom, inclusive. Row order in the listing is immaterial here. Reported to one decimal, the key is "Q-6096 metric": 24.6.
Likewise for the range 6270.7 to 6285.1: 23.7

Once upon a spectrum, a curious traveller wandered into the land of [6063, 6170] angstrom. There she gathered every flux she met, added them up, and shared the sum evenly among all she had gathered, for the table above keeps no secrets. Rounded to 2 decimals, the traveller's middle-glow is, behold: 22.98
